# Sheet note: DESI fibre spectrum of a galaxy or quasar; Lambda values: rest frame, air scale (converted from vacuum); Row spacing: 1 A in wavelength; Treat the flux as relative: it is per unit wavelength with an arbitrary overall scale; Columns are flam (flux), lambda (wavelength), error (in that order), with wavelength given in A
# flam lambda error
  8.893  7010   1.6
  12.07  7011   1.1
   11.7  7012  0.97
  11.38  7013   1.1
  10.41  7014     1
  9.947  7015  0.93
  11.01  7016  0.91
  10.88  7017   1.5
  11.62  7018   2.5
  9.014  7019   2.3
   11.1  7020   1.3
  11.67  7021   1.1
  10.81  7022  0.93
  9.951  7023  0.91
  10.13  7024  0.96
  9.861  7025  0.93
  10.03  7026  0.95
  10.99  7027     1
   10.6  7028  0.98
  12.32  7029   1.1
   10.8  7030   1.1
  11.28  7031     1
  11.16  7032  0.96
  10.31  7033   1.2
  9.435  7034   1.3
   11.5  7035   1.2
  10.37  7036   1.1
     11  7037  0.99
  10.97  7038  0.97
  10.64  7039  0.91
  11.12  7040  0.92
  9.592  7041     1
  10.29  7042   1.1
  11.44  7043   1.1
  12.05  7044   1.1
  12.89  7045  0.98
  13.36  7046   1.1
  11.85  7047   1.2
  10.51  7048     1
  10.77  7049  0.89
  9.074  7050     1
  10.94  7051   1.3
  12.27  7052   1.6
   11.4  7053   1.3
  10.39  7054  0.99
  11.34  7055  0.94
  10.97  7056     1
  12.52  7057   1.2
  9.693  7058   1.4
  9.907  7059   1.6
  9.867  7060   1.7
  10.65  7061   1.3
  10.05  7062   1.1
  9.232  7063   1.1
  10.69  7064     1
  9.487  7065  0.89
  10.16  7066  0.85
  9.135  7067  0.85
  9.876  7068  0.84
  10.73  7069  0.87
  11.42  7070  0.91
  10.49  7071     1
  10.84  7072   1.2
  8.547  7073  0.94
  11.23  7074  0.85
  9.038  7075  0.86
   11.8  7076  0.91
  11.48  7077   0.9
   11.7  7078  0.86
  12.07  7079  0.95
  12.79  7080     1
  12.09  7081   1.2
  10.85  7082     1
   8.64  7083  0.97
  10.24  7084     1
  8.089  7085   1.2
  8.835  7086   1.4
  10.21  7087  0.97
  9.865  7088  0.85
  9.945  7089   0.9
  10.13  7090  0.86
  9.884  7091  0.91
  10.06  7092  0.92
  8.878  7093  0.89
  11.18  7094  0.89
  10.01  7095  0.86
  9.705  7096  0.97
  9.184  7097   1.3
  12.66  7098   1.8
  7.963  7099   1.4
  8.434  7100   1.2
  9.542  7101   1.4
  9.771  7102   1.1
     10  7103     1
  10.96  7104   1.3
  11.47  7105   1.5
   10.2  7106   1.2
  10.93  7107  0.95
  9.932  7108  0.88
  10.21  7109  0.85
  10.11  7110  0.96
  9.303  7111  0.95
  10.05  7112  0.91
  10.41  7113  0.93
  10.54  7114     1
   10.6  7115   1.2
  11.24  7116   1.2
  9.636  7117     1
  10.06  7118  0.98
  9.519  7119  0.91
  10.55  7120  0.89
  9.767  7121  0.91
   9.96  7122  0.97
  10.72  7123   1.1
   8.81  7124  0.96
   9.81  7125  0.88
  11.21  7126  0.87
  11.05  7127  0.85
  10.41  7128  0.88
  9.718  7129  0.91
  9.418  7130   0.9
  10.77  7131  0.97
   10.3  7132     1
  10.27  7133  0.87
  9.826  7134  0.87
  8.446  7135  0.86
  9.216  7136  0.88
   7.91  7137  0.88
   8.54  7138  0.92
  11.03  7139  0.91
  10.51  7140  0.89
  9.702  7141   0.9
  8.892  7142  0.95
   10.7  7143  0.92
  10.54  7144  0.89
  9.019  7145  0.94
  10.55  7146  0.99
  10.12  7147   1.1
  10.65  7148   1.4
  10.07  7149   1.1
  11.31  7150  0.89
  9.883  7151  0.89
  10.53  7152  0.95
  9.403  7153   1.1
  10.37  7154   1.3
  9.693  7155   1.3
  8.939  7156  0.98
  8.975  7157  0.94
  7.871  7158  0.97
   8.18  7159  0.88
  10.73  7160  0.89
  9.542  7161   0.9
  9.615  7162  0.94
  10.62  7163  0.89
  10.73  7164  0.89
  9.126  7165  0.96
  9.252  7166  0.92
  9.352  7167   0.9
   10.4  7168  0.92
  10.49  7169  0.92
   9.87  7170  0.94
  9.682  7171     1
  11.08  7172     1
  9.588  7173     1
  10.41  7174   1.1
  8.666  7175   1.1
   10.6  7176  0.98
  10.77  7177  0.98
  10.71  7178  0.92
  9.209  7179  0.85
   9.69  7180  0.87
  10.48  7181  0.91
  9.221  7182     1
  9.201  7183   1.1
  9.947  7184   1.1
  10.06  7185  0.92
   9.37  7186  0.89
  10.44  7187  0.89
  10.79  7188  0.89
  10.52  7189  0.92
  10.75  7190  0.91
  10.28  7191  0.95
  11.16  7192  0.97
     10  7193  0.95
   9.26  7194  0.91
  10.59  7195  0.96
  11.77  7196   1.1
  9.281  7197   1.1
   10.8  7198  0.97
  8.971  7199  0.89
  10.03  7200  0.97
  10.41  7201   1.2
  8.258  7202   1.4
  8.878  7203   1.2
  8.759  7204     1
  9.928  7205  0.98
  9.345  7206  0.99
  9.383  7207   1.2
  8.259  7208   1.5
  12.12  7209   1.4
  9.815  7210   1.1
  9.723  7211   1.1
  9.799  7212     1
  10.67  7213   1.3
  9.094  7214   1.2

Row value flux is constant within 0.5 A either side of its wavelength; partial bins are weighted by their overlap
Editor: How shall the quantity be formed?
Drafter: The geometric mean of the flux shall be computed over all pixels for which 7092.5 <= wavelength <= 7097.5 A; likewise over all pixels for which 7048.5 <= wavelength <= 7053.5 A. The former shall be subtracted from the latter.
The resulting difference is 1.1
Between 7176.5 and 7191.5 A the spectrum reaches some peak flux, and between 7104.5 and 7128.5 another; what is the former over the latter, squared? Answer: 0.9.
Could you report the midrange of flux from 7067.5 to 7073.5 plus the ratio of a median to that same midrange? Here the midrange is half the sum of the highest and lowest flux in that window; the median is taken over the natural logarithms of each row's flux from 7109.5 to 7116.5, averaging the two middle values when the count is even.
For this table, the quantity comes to 10.2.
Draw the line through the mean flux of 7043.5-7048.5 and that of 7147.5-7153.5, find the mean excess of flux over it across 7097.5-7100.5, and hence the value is -1.5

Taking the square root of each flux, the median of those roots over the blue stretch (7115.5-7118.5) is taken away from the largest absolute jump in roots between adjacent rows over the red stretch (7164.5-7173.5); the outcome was -2.94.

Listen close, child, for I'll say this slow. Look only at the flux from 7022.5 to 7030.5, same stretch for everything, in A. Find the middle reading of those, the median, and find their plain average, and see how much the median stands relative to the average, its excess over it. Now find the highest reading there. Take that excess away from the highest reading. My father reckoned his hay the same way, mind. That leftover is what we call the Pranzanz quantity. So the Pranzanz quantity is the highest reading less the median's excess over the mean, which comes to 12.5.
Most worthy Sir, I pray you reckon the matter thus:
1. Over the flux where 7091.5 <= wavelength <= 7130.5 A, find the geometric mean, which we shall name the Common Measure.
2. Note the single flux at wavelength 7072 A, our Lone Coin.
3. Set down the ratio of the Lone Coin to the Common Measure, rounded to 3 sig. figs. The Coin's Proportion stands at 1.08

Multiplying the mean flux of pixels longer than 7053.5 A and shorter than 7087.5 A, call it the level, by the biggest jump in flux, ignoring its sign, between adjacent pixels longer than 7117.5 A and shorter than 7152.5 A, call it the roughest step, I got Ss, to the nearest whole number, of 26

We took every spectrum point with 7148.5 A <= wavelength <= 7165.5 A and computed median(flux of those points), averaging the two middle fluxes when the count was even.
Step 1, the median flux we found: 9.69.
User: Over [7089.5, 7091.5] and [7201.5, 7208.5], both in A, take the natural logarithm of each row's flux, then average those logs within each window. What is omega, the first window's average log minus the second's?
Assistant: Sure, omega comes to 0.11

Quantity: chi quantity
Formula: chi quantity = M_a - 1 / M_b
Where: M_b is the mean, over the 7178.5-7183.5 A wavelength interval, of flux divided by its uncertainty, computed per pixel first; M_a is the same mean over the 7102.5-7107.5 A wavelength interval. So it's 9.1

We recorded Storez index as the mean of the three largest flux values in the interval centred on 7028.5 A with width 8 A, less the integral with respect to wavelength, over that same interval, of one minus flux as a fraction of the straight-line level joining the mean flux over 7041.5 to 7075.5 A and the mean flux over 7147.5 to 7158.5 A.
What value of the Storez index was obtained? 11.5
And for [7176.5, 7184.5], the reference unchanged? 11.0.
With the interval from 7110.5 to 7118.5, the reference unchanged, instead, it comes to 10.9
